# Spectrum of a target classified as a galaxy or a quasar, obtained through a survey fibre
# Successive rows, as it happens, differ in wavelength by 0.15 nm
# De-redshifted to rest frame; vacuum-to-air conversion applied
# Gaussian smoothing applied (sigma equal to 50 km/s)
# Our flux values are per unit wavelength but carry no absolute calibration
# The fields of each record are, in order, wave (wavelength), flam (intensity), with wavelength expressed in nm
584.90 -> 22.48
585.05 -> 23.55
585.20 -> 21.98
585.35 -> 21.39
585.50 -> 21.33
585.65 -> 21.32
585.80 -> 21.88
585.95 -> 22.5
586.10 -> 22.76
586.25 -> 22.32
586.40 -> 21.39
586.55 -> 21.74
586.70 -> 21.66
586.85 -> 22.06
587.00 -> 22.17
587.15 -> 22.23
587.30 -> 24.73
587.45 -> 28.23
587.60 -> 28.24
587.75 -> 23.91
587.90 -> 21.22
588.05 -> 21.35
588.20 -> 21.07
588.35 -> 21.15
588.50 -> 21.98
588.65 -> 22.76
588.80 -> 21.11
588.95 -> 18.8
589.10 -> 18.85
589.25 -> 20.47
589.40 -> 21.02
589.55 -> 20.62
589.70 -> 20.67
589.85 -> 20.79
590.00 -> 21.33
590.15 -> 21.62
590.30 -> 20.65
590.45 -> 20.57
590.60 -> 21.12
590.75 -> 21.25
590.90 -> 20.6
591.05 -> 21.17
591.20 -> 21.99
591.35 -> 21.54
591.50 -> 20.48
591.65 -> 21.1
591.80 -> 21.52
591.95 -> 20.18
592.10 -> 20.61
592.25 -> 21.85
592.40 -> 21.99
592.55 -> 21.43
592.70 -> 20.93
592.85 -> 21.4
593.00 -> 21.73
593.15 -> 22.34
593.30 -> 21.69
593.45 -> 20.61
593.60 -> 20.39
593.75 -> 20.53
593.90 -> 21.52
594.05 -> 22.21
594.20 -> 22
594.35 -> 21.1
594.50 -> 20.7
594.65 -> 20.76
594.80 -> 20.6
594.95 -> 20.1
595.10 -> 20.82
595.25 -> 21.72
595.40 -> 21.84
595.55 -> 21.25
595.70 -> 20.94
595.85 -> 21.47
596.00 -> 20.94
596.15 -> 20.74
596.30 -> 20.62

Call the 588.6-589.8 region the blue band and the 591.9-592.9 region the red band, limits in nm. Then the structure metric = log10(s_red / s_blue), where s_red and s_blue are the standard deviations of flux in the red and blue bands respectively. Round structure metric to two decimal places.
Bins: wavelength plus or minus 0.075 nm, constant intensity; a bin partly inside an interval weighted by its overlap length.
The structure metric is -0.29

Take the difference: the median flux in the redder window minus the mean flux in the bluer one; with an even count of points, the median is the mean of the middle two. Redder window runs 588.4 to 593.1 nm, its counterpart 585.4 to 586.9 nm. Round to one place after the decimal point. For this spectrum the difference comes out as -0.8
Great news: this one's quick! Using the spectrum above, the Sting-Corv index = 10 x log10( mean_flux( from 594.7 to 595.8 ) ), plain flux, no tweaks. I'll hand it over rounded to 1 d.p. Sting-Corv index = 13.2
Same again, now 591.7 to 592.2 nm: 13.2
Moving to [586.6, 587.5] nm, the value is 13.7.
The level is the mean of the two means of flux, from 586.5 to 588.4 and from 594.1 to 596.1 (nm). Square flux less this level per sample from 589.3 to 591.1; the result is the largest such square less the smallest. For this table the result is 2.1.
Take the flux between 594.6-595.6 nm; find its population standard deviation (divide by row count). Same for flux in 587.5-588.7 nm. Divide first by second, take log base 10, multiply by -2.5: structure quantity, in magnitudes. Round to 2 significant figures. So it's 1.5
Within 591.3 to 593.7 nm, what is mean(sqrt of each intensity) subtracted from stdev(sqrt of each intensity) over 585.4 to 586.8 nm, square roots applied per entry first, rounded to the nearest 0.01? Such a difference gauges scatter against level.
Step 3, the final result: -4.55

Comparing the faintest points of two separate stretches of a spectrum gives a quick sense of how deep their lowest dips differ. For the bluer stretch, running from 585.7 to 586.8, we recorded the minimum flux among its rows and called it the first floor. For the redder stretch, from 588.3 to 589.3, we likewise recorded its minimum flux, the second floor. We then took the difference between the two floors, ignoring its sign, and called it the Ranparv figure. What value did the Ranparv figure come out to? 2.6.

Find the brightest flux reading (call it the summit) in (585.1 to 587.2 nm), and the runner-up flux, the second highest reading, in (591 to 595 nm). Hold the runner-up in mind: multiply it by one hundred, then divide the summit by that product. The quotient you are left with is 0.0102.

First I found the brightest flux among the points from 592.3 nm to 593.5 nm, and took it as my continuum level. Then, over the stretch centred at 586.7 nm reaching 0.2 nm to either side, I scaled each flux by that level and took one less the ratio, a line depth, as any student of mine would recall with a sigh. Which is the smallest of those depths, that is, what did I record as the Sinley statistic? 0.013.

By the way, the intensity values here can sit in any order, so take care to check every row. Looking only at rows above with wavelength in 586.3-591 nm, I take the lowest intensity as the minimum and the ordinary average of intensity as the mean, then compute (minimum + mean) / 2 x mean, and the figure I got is 442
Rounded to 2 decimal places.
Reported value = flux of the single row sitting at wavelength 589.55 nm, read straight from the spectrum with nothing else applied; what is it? 20.62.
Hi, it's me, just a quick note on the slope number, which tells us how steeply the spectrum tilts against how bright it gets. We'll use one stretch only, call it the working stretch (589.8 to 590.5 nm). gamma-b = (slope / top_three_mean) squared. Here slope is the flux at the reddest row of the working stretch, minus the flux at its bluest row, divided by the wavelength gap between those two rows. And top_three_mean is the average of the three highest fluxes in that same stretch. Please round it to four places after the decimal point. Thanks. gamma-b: 0.0003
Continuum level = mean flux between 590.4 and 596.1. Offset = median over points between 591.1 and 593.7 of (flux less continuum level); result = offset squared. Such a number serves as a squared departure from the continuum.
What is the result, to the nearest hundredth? 0.06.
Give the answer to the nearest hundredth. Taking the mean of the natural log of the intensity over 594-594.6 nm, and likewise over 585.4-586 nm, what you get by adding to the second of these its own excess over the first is 3.09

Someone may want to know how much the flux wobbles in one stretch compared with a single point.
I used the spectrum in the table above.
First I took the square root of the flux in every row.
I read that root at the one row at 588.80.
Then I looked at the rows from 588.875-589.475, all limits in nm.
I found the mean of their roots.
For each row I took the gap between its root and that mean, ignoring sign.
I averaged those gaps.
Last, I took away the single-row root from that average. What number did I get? -4.49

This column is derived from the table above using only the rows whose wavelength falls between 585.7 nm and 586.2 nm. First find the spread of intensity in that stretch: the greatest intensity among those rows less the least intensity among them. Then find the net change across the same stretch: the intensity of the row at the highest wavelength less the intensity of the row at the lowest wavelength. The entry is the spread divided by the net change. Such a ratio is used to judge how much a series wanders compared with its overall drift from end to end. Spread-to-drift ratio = 1.0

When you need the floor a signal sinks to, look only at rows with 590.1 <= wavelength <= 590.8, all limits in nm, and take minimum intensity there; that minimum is 20.57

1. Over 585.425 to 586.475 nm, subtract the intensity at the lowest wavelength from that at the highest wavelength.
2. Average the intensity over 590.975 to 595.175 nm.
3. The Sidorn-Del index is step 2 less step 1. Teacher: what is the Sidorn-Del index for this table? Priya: 21.1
